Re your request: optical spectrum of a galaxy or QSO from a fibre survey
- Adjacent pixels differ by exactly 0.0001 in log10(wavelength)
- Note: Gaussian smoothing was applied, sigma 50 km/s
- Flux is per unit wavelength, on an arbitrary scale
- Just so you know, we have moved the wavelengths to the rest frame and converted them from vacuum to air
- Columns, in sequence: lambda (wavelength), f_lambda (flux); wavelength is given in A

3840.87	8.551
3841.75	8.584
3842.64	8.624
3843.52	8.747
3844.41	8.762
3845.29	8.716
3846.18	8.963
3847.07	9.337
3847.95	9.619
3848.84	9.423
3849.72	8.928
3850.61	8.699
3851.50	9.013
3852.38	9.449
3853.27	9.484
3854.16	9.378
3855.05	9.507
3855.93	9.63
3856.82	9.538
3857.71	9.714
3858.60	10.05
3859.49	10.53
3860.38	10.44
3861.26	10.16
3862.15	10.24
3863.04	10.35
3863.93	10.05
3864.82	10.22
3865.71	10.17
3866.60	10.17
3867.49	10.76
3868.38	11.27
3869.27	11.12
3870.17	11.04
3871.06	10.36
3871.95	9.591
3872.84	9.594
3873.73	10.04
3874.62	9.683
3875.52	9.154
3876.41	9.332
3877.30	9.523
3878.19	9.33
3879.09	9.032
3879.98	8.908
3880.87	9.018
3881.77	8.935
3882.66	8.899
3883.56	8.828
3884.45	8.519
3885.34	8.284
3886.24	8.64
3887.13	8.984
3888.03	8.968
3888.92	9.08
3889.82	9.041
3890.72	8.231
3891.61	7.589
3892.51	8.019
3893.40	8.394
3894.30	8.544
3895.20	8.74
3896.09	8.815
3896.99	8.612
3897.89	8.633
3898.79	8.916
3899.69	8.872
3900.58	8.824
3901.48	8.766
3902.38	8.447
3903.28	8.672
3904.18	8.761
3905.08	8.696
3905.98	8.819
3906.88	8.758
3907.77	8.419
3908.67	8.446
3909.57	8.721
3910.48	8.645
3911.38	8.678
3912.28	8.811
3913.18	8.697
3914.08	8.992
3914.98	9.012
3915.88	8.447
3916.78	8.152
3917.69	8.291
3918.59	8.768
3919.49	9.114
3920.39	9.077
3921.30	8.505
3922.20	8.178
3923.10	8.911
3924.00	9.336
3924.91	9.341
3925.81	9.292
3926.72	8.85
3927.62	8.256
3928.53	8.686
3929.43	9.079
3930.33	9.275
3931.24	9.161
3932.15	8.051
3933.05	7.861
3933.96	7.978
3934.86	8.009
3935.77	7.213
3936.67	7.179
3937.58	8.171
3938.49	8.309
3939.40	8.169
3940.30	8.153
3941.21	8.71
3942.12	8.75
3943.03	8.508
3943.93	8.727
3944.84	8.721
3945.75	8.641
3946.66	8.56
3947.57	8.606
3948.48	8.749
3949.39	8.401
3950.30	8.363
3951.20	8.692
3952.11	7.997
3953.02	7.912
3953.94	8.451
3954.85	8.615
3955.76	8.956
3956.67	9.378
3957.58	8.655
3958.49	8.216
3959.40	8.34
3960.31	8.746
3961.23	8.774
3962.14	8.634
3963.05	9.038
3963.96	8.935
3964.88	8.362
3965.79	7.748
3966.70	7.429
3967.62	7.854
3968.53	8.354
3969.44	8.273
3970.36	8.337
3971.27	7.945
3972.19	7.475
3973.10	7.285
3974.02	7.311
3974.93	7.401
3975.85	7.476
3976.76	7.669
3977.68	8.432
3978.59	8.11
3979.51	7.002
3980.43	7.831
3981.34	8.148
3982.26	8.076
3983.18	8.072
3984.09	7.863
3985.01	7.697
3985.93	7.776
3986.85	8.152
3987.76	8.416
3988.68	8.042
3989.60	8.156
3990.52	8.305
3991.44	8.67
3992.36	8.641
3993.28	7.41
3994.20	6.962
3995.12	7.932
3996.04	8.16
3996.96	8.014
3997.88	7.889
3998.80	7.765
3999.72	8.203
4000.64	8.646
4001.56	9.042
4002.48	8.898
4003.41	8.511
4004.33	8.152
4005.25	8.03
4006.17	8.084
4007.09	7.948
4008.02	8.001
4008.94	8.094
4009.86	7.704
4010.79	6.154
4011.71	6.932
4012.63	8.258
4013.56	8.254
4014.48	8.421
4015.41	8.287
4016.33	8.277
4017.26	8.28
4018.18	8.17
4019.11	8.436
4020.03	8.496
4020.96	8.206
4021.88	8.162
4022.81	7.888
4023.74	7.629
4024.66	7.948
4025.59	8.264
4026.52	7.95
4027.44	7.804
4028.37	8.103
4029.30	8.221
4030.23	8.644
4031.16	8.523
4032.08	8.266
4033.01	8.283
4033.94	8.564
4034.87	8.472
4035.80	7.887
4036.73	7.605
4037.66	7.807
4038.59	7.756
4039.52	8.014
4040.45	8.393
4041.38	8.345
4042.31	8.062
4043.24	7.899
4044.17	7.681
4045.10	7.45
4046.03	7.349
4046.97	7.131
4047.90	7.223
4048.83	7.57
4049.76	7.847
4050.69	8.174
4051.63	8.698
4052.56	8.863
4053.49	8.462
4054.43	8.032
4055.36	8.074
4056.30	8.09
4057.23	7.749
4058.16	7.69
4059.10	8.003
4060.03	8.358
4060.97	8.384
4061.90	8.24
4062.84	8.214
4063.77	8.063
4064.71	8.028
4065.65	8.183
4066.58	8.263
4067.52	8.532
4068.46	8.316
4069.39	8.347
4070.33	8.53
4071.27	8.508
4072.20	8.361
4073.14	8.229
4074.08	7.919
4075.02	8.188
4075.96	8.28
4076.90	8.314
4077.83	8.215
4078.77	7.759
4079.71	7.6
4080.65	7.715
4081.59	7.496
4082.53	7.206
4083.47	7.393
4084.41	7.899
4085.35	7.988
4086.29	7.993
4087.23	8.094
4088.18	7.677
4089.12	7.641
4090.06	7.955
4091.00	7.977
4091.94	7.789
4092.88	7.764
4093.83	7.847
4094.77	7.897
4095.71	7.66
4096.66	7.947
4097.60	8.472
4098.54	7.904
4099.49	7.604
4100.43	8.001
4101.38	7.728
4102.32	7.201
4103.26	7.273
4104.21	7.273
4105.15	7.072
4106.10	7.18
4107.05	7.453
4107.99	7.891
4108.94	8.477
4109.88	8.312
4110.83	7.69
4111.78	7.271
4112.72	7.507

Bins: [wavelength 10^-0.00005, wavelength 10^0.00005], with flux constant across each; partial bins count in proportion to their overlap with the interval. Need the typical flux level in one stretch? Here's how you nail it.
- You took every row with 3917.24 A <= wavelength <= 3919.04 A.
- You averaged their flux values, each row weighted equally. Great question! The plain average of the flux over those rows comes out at 8.5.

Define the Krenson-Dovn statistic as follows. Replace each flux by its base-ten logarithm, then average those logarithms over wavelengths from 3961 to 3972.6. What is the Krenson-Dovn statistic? 0.915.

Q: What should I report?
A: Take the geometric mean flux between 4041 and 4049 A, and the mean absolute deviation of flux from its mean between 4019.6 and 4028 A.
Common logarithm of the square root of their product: 0.11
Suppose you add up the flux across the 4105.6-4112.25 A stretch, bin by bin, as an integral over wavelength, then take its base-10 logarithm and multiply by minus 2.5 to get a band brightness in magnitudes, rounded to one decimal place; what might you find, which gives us -4.3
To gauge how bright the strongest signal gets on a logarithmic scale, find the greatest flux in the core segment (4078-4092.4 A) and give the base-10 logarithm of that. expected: 0.908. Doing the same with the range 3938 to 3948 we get 0.942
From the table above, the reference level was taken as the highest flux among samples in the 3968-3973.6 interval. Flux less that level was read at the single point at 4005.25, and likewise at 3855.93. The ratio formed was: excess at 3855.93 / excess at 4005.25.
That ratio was -3.9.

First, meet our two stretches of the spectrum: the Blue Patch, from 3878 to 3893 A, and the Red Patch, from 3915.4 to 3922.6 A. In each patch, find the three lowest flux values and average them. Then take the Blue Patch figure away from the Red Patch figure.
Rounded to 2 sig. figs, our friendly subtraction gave 0.26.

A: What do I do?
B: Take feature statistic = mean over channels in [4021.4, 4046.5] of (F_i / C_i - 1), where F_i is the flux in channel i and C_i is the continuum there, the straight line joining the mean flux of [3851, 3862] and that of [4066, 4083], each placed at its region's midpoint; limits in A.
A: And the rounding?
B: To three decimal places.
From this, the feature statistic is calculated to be -0.044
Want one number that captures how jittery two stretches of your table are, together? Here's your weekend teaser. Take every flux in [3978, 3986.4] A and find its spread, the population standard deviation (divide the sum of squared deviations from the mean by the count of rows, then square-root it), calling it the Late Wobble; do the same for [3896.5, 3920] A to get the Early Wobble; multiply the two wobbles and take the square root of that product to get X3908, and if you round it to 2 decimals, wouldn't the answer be 0.27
